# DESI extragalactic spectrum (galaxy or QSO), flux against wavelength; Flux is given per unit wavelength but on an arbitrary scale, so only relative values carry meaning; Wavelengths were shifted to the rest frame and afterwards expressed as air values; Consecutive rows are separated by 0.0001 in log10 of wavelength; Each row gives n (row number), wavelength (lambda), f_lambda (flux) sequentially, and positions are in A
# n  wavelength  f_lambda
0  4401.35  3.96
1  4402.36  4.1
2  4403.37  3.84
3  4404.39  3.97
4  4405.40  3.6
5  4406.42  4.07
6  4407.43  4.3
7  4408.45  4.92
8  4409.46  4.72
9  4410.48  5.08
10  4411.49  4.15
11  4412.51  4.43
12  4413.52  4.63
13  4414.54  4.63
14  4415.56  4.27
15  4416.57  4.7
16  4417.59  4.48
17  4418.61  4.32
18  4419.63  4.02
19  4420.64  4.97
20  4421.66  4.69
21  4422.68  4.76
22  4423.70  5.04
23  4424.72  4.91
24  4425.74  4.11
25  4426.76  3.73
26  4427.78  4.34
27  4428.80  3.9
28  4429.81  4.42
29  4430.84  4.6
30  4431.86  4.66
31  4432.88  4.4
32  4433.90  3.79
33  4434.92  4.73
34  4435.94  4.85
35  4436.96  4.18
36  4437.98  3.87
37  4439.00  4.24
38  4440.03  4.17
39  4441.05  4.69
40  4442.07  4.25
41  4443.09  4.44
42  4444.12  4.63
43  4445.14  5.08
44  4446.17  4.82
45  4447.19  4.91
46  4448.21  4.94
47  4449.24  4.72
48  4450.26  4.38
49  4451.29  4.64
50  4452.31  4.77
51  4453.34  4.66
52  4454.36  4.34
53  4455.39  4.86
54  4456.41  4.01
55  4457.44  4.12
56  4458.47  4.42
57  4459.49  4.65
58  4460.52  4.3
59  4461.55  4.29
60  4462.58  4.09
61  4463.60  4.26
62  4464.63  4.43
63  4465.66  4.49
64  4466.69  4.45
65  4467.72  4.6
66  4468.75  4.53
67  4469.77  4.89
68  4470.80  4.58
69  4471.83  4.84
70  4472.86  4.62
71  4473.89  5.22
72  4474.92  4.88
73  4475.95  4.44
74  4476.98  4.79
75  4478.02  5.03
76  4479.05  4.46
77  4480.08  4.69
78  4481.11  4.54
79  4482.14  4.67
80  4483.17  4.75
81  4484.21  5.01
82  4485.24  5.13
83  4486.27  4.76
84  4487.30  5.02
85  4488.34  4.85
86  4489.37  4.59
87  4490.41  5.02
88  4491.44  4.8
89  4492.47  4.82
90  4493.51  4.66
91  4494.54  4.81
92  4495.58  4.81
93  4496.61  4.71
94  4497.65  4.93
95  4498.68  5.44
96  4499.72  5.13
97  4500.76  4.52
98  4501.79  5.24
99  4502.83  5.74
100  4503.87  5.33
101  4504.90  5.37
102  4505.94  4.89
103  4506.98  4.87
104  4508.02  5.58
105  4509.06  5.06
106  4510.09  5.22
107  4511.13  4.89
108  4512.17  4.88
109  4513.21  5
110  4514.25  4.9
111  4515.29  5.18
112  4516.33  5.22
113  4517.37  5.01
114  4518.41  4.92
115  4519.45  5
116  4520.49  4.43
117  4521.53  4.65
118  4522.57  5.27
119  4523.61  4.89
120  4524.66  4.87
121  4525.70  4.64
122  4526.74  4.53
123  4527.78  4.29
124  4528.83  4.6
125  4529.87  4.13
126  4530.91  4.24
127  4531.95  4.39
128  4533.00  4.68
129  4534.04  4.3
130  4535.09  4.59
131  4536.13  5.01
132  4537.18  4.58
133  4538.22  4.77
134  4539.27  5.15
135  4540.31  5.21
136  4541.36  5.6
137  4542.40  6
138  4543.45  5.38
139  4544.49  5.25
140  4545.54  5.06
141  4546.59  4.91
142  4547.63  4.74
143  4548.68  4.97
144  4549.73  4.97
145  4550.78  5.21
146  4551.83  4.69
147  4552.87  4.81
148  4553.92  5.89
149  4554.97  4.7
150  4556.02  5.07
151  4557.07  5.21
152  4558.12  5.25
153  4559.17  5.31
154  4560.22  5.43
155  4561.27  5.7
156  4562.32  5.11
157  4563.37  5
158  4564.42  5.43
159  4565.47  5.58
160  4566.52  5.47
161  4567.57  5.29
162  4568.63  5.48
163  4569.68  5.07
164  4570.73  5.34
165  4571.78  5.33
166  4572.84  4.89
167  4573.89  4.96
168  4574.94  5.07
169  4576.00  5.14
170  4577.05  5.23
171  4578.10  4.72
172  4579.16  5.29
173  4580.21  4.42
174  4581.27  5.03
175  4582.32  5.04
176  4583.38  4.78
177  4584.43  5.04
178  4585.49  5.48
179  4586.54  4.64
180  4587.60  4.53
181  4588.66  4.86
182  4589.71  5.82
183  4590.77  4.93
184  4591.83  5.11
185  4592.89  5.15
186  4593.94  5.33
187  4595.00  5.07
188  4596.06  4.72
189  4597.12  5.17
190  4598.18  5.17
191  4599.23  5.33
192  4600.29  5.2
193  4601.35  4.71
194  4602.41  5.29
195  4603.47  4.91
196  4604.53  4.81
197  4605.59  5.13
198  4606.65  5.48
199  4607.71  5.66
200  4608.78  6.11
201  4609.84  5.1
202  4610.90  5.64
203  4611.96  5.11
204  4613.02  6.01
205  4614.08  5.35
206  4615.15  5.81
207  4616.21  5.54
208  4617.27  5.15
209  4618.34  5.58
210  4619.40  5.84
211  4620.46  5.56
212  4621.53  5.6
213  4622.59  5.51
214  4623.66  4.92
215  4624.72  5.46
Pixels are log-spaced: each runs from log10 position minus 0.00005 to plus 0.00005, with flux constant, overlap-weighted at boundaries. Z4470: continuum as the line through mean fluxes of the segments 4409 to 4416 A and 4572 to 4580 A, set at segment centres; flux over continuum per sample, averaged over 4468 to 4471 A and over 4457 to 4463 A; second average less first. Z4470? -0.07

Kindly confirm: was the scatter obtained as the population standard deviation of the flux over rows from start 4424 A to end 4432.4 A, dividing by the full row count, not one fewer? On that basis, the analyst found 0.374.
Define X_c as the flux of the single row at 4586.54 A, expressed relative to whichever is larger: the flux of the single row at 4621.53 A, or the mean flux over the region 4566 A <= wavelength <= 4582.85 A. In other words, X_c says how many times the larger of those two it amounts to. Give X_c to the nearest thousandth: 0.829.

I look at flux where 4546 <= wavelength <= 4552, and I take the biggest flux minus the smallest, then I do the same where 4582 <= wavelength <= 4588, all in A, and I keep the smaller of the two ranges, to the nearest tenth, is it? 0.5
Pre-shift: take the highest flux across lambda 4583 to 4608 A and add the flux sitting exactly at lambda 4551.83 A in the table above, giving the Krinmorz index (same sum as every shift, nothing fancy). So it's 10.51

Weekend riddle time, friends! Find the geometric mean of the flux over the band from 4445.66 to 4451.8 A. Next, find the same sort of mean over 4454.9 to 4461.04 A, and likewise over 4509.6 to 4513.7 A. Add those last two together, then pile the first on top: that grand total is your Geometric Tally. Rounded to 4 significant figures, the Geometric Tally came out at 14.11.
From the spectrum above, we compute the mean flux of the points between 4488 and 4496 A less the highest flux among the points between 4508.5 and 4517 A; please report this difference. -0.4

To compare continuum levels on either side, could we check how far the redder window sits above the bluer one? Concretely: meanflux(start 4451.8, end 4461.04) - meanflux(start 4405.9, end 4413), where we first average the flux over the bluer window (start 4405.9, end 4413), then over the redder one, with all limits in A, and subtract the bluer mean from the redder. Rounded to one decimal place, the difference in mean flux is -0.1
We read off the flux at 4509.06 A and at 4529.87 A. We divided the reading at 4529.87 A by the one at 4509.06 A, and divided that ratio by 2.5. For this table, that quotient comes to 0.33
